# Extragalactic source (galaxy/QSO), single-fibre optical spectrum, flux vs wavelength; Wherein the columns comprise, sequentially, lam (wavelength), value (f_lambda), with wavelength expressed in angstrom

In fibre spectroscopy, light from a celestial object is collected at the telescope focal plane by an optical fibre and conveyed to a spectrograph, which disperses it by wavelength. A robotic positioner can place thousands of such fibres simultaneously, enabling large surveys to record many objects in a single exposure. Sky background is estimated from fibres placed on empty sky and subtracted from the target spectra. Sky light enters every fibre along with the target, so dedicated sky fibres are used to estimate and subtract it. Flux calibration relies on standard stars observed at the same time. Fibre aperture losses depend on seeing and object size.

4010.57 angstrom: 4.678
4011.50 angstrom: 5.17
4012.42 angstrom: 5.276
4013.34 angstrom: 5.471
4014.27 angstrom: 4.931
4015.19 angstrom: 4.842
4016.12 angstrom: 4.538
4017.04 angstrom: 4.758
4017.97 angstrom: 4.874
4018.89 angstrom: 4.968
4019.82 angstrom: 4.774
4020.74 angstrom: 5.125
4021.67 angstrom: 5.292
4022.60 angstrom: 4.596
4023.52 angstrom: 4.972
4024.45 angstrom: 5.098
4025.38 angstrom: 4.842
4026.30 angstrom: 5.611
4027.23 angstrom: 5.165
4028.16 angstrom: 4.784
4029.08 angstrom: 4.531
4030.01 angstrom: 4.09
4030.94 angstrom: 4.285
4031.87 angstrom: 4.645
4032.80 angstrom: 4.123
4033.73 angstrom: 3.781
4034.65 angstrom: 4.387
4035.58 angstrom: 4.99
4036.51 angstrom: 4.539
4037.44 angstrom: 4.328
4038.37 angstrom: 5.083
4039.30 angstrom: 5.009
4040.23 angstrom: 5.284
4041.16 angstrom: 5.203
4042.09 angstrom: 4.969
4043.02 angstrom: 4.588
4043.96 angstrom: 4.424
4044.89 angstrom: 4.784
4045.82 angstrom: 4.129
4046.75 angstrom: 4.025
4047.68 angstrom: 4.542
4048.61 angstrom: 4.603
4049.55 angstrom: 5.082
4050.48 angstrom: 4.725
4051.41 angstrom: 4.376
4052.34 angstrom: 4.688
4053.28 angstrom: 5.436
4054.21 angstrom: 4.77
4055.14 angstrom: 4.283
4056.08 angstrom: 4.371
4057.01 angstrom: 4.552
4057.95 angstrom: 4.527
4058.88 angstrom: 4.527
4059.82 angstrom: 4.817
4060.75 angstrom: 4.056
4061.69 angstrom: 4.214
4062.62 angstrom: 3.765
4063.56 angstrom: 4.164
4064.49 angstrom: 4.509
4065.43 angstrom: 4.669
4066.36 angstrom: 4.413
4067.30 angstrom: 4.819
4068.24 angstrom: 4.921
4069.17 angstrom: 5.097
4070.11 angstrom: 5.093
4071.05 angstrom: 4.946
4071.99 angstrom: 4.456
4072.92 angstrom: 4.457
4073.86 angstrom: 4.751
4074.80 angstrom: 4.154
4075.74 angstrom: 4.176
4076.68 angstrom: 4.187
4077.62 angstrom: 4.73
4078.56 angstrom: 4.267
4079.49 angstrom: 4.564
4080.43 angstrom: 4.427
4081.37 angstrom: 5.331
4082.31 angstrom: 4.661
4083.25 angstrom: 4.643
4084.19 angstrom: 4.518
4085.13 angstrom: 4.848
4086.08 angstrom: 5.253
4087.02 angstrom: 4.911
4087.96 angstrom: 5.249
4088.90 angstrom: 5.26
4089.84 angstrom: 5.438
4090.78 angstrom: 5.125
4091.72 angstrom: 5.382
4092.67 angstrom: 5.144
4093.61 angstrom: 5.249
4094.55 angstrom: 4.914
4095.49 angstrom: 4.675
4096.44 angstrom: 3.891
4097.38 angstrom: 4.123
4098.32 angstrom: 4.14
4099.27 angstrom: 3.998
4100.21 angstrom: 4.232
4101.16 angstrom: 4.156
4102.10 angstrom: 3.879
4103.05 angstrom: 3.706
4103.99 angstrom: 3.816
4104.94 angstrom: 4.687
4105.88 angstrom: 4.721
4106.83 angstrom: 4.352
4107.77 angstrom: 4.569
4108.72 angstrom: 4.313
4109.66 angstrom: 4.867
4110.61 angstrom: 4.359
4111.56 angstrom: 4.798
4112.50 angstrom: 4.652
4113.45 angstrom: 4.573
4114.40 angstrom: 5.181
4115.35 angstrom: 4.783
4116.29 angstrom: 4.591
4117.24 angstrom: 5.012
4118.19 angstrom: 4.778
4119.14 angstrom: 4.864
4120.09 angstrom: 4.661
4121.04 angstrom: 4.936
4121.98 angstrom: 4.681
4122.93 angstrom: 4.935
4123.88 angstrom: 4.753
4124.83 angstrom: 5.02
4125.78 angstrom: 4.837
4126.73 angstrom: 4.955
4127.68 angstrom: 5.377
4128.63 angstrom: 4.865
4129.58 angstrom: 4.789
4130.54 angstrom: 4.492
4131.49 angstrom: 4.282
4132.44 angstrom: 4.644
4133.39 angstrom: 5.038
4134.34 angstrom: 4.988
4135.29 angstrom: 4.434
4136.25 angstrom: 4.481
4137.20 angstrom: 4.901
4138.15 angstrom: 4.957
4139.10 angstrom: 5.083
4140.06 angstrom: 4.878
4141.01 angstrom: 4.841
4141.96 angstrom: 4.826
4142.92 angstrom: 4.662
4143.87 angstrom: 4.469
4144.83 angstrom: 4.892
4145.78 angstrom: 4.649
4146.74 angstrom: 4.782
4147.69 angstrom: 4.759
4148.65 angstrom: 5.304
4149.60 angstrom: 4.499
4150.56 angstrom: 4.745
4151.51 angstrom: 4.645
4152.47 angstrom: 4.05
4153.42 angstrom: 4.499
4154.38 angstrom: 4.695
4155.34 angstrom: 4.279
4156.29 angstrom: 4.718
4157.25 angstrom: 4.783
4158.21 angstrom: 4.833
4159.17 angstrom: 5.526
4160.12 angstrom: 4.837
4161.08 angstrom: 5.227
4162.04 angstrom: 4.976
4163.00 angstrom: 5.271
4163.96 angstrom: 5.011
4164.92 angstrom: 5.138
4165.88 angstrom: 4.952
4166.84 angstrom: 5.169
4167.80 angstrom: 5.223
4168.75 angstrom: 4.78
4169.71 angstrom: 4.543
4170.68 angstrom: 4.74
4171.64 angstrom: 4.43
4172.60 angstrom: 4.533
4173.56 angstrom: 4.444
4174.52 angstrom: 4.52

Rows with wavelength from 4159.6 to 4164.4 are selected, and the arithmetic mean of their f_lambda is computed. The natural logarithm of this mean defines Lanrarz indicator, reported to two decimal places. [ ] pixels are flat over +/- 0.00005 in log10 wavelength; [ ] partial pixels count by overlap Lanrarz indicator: 1.62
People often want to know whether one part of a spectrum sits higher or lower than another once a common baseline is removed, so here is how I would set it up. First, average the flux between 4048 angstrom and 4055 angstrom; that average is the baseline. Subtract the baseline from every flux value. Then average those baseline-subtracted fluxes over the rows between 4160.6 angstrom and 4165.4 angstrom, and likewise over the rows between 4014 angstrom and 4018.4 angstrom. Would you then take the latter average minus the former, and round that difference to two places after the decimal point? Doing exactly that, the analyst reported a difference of -0.34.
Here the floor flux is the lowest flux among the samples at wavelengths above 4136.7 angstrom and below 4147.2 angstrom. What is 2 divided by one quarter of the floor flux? 1.79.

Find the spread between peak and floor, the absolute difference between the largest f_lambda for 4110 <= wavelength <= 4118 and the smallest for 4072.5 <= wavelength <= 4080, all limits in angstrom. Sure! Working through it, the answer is 1.03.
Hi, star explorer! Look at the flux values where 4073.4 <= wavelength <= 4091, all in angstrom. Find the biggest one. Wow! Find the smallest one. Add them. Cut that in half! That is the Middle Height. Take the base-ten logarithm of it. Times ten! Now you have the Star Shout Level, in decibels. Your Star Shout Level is 6.81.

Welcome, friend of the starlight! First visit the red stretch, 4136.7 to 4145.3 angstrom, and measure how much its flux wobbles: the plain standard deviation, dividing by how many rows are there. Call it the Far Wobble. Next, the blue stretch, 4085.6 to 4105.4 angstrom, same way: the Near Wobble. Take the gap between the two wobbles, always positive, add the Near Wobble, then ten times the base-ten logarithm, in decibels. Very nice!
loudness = 0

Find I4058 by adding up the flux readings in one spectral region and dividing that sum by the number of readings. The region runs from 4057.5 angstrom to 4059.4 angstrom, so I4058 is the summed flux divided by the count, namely 4.53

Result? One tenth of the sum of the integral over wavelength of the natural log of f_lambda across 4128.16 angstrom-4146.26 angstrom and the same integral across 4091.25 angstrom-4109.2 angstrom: 5.47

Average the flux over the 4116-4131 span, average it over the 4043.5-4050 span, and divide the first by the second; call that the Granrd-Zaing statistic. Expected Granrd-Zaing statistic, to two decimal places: 1.07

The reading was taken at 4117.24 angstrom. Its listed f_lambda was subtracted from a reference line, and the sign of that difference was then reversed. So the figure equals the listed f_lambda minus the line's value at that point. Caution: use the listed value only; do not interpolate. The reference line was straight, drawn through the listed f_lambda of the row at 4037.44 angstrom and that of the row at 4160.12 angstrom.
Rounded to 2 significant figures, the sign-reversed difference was 0.35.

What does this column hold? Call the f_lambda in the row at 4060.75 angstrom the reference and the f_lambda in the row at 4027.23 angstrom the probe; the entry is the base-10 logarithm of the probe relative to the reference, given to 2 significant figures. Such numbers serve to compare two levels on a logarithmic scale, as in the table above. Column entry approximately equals 0.10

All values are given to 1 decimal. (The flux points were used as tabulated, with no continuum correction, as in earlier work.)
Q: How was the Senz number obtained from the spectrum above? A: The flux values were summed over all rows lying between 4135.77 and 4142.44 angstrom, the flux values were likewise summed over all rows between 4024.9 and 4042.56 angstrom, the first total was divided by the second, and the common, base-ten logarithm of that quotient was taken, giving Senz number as -0.4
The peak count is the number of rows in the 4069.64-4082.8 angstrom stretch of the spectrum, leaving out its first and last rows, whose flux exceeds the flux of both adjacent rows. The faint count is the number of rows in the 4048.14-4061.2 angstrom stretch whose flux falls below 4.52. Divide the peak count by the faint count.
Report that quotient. 1.0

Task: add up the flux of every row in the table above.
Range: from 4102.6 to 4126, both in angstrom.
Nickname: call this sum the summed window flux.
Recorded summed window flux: 116.4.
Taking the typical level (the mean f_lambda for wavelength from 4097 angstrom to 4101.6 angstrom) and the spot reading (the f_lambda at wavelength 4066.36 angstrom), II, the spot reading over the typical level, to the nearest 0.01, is 1.07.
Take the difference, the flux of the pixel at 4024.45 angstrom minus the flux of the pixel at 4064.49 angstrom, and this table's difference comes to 0.6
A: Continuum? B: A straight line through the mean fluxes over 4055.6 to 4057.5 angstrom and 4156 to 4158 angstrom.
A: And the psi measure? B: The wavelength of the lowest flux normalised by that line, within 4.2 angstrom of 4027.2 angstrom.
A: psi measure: 4030.01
